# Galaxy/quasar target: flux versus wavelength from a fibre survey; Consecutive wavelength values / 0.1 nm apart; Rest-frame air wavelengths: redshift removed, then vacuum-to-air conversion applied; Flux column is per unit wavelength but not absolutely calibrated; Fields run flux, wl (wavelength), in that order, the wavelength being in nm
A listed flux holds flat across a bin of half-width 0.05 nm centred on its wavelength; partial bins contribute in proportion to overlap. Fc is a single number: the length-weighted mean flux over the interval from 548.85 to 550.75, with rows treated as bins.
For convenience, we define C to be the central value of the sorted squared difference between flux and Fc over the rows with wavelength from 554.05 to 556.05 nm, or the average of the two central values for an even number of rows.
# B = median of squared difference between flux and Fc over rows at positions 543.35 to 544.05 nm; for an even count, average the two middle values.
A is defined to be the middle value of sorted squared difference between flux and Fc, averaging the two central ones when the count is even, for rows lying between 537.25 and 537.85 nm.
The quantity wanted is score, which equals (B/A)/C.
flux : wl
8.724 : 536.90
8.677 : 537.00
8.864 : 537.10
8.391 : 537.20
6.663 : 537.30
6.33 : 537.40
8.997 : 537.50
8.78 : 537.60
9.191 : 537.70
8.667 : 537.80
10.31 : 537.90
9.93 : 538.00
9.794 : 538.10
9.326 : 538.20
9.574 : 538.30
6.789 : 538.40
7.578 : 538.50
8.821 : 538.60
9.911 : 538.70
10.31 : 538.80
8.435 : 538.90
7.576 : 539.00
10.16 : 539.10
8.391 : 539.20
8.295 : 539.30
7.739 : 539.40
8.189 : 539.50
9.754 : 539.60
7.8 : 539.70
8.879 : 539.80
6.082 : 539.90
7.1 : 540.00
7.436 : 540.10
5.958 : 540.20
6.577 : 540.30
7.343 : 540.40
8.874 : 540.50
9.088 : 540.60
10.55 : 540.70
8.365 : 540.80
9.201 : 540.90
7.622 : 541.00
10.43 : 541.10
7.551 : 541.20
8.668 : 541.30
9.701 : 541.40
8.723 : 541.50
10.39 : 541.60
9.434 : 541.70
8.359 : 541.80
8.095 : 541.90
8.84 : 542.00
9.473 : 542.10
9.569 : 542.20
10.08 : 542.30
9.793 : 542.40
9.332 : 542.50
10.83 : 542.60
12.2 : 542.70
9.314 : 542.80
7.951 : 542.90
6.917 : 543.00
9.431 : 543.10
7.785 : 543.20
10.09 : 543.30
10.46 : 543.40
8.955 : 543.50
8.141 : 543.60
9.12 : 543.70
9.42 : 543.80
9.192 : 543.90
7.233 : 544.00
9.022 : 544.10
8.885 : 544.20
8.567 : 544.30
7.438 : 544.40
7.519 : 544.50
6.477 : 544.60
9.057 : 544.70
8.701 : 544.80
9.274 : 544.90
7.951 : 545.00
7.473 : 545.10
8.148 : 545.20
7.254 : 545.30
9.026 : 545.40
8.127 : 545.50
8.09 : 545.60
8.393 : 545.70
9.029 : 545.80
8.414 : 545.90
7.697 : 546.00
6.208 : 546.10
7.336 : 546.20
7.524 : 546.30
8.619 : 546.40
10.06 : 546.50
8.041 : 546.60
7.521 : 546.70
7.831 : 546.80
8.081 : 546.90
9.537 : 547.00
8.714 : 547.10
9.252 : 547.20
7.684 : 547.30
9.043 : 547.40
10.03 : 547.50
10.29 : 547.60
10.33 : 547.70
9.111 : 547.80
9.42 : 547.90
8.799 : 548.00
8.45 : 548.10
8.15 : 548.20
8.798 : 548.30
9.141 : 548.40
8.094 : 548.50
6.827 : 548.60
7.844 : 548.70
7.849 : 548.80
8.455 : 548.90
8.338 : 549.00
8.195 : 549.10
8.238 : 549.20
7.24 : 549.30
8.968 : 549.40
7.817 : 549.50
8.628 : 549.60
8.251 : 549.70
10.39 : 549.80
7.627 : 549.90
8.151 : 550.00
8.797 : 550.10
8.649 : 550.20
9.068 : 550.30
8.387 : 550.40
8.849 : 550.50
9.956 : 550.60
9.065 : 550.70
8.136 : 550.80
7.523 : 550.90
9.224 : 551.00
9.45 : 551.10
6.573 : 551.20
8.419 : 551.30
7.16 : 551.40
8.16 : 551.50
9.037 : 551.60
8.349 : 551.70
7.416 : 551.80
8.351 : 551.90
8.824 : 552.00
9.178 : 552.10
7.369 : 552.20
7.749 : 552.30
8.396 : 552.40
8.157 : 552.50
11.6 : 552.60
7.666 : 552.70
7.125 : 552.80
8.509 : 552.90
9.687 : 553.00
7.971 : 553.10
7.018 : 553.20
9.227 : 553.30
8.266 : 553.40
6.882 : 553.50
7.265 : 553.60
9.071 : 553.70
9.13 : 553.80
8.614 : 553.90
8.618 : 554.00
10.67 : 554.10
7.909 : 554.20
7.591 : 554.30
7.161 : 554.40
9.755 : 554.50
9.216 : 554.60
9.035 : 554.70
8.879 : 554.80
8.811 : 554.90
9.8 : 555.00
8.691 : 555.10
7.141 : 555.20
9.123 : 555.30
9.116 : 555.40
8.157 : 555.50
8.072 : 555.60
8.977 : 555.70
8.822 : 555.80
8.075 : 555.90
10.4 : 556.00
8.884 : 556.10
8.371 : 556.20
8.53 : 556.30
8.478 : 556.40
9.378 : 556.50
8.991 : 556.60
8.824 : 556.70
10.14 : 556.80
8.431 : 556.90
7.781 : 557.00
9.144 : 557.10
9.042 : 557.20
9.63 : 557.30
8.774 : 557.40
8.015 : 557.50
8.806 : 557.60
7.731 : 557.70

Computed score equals 4.8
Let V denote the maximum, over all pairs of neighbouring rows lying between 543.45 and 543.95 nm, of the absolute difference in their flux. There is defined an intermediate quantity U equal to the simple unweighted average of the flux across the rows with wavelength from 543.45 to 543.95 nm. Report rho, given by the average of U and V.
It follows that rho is 5.0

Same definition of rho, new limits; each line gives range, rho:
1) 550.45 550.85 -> 5.1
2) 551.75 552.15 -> 4.7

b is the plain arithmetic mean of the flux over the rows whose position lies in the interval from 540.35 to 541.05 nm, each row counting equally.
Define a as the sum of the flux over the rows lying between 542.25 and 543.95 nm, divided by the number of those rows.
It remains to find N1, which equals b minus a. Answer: -0.63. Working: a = 9.4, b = 8.72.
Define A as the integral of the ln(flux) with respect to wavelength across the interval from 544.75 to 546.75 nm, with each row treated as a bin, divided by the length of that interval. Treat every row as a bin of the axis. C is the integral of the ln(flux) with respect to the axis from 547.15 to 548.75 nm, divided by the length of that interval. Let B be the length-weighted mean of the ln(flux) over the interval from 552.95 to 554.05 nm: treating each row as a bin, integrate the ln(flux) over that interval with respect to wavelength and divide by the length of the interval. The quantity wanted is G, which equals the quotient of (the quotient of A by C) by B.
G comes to 0.455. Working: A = 2.09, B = 2.12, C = 2.17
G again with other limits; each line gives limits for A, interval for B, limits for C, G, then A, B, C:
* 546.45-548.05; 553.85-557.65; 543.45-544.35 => 0.467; 2.19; 2.17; 2.16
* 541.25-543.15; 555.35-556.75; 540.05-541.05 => 0.493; 2.23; 2.17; 2.08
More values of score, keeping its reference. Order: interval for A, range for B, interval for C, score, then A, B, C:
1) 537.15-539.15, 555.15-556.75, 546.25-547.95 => 0.2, 1.0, 0.17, 0.70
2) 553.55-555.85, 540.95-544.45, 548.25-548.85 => 6.0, 0.3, 0.72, 0.42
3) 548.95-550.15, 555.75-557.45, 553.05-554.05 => 3.3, 0.1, 0.17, 0.34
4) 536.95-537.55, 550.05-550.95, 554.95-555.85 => 6.1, 0.1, 0.20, 0.26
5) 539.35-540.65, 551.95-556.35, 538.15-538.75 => 0.2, 1.3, 0.30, 1.00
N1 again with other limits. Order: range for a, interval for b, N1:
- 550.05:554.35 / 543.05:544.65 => 0.17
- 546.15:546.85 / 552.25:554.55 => 0.30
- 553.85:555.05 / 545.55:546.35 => -1.00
